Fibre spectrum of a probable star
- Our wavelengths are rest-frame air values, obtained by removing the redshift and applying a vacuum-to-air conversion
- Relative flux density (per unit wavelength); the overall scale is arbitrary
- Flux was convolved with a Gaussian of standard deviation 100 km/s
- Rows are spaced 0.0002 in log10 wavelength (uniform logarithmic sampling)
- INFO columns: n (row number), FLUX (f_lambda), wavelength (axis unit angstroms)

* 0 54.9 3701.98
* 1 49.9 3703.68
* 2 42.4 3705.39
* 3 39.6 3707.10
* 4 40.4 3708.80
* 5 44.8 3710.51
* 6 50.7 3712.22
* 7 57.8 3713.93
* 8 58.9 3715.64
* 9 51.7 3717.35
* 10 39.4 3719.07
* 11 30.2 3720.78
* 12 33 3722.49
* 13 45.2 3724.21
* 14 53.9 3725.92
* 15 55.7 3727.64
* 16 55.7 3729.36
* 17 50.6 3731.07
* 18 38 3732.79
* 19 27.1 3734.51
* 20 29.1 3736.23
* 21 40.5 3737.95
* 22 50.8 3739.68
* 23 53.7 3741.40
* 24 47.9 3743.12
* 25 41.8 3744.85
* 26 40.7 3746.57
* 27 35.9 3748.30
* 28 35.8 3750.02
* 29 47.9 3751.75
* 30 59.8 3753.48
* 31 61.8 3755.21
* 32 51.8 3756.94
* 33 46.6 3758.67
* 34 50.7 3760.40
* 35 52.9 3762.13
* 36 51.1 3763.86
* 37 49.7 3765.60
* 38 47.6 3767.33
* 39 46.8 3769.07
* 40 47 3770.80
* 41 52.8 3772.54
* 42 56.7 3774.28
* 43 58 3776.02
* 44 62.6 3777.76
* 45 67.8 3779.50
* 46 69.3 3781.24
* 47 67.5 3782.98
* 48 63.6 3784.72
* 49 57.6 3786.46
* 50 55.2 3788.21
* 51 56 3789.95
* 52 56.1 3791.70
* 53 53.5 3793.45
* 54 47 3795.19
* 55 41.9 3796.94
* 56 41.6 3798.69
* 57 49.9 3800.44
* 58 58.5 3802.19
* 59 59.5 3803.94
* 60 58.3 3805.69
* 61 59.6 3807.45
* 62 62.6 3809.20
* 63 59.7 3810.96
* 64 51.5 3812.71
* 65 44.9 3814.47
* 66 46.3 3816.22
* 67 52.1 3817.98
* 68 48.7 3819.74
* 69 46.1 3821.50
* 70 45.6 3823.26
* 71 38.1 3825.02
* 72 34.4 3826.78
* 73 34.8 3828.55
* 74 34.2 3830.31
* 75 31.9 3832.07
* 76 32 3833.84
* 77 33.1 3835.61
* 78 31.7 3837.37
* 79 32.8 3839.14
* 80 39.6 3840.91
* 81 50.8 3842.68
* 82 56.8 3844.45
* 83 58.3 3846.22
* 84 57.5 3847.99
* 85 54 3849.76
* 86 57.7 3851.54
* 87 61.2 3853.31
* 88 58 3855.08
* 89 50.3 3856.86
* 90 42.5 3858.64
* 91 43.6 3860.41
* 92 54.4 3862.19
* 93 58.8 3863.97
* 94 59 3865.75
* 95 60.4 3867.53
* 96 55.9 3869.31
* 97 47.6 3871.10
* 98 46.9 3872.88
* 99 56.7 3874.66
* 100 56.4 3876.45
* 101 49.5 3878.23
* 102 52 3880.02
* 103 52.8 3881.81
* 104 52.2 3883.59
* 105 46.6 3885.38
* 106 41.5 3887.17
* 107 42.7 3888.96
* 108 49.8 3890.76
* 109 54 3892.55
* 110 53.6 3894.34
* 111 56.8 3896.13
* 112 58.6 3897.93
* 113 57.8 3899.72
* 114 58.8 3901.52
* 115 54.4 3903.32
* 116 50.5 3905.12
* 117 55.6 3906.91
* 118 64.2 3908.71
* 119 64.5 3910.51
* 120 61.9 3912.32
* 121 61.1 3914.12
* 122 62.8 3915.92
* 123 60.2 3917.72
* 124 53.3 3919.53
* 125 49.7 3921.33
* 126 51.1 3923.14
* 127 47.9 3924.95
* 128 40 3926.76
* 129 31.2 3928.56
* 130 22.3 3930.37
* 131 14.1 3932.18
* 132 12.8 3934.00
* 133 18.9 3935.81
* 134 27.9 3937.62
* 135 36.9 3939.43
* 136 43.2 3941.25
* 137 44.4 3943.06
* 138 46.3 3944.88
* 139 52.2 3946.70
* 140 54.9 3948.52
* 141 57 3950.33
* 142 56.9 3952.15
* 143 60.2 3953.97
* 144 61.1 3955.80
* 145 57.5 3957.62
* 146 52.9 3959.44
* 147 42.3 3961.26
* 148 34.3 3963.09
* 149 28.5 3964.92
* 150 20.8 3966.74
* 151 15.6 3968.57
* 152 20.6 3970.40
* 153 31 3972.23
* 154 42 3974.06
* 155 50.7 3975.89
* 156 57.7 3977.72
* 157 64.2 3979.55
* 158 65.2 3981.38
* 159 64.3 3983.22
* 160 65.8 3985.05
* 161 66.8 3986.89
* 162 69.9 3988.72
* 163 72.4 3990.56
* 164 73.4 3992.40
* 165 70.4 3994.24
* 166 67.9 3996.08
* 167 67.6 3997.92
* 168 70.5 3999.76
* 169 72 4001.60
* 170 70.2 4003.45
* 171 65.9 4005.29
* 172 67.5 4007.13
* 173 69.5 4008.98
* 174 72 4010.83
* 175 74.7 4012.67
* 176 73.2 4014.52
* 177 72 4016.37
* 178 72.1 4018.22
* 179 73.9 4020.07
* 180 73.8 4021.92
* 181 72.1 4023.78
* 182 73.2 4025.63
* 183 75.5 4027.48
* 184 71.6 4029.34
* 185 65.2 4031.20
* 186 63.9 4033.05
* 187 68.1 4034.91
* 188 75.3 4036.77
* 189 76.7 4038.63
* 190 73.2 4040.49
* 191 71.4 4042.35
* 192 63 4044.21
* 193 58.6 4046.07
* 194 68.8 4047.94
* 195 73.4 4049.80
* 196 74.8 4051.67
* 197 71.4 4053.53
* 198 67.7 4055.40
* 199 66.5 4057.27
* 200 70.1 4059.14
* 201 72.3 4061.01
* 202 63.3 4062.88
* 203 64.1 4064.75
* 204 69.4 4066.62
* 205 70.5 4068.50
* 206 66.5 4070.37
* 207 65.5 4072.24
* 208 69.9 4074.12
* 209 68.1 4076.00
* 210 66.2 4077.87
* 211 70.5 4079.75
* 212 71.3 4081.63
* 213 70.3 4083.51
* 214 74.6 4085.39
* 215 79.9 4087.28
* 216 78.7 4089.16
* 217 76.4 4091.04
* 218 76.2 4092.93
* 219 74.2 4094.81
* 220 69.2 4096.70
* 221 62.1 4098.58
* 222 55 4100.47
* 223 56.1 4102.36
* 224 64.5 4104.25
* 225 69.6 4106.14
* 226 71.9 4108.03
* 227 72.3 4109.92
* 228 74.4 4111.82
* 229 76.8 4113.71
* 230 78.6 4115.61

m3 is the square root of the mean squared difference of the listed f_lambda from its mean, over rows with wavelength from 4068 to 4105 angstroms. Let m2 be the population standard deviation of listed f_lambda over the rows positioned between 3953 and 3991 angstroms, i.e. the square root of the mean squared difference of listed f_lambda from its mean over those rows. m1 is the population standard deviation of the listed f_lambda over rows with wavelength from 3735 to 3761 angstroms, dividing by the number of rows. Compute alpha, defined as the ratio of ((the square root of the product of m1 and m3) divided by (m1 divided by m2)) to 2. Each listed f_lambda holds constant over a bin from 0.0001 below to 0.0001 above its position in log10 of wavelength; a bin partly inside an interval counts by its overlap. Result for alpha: 7.6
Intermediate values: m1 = 9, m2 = 17.6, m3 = 7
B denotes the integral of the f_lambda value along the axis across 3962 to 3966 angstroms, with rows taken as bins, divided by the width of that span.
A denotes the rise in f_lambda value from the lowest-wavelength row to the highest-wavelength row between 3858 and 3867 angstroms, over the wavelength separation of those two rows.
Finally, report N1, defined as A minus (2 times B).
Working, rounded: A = 2.3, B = 31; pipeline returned -60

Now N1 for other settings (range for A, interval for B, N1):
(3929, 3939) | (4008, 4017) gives -144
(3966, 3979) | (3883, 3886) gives -95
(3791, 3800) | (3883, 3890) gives -93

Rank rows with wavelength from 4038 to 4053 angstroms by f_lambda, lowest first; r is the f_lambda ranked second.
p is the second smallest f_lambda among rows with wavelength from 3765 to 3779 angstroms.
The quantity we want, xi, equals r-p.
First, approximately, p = 47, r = 63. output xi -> 16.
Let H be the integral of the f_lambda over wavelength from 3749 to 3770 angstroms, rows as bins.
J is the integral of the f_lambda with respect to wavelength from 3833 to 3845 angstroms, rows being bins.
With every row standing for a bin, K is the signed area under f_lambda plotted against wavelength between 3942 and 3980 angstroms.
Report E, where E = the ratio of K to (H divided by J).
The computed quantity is 763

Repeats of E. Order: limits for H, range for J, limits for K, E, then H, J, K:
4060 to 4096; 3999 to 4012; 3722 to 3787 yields 1159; 2554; 907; 3264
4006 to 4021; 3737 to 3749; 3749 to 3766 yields 427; 1077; 533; 862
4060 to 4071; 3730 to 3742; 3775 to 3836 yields 2072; 745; 497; 3108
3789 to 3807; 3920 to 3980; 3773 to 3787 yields 2276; 943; 2444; 878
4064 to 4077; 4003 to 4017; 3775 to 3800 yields 1595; 881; 989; 1421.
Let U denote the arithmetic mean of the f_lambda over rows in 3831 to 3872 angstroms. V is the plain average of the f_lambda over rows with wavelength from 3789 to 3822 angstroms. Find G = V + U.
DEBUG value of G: 101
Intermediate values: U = 49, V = 52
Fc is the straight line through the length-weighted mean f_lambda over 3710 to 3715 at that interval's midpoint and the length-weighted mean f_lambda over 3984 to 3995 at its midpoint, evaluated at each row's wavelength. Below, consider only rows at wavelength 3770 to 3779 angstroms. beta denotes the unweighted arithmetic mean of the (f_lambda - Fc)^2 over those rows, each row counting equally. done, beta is 26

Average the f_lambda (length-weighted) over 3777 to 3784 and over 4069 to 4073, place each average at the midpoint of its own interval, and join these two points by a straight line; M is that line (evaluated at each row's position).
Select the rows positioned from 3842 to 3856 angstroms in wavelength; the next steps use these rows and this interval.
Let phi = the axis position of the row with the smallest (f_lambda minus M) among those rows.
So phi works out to 3842.68 angstroms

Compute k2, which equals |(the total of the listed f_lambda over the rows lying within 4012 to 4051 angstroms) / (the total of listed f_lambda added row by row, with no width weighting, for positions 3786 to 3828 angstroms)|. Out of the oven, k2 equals 1.2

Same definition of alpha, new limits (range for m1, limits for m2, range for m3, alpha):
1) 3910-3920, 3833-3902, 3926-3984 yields 9.0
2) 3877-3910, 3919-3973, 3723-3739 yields 10.3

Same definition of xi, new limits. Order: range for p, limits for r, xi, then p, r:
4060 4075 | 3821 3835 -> -32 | 64.1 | 32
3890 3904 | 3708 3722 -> -14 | 53.6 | 39.4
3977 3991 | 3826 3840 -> -32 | 64.2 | 31.9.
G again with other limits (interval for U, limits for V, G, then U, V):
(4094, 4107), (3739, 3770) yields 113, 64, 49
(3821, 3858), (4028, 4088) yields 114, 45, 69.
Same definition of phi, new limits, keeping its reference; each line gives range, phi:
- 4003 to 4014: 4005.29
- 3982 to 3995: 3983.22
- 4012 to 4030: 4029.34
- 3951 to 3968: 3966.74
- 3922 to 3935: 3934.00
